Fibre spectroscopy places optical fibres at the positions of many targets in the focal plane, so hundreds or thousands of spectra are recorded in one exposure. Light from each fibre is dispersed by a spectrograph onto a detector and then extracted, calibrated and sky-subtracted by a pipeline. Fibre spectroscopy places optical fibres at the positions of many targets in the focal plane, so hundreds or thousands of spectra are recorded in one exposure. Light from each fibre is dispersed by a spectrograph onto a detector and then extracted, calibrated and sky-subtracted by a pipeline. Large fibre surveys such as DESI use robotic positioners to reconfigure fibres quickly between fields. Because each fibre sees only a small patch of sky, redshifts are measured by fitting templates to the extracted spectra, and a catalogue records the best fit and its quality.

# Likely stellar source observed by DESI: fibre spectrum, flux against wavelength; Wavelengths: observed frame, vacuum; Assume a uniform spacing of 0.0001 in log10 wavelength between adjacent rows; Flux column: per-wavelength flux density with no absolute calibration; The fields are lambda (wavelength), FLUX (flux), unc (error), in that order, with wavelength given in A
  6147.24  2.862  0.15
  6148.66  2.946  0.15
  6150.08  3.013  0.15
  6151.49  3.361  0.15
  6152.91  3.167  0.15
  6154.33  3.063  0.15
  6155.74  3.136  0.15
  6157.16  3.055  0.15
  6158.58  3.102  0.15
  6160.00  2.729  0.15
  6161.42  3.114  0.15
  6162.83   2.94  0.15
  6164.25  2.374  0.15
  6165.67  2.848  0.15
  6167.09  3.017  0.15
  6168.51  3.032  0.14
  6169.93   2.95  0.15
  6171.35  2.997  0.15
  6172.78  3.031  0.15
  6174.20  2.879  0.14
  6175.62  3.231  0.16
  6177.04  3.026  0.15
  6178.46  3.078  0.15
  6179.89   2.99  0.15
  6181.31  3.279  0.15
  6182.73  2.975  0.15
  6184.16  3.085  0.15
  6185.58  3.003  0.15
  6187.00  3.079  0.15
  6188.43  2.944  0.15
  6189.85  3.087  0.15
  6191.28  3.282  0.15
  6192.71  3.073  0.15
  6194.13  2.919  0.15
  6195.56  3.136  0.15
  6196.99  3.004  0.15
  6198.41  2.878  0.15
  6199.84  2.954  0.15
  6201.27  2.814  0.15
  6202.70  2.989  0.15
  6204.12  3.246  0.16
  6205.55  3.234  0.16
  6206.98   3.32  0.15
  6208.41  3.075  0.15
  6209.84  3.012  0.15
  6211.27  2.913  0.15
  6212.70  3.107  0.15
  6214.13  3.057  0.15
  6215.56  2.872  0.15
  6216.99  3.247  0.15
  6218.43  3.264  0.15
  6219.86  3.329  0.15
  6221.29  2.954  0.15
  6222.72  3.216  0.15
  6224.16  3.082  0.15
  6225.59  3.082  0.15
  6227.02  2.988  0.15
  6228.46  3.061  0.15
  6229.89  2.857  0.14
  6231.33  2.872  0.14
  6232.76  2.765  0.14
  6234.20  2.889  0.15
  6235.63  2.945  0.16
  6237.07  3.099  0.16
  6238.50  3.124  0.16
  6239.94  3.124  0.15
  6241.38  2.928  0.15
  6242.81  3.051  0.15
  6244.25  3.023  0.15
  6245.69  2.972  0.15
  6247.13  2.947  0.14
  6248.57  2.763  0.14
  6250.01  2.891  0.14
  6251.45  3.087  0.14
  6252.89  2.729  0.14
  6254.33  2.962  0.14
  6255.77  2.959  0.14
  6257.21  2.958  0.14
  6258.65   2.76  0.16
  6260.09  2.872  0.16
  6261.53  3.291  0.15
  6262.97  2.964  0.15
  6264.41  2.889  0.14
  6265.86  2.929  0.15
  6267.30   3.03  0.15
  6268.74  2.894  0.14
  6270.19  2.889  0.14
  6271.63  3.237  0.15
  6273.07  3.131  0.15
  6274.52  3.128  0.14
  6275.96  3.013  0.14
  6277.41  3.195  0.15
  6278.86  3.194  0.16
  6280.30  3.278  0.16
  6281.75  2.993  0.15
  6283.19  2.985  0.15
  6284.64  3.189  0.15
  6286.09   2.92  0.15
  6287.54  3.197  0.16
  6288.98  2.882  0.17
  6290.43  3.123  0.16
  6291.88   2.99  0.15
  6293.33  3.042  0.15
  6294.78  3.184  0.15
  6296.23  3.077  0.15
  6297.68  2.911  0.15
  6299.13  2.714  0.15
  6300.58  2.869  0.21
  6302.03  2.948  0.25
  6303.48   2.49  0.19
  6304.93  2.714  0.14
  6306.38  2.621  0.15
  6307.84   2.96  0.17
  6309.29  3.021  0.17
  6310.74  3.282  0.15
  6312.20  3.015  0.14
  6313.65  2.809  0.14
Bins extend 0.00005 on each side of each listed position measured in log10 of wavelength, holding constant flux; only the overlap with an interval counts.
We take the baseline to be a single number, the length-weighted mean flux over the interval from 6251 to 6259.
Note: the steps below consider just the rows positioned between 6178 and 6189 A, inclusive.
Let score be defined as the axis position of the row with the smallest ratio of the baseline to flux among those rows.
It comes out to 6181.31 A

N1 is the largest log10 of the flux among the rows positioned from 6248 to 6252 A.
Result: 0.490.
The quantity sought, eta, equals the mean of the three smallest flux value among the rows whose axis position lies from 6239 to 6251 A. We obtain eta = 2.86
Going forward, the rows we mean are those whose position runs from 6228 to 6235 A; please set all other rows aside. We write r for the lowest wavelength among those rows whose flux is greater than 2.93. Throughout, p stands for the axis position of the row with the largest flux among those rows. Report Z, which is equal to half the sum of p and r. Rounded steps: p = 6228.46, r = 6228.46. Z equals 6228.5 A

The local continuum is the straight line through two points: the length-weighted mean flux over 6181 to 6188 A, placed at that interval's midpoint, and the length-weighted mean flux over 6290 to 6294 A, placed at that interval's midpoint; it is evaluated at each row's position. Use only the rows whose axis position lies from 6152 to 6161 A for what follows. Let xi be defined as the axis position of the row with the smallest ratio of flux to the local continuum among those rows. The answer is 6160.00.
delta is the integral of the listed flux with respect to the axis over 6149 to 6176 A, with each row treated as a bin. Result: 81.0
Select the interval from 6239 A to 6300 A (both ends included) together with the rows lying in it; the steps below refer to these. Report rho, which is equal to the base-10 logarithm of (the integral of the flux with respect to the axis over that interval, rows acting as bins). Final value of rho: 2.26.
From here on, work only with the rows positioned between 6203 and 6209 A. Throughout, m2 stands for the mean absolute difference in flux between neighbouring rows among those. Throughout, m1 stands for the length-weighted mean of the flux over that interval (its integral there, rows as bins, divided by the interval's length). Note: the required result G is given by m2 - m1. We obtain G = -3.09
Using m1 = 3.21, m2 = 0.11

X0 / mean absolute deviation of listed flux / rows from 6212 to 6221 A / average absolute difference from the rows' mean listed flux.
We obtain 0.134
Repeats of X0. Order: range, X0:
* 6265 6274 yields 0.114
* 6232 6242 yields 0.115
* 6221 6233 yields 0.111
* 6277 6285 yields 0.100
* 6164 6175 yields 0.143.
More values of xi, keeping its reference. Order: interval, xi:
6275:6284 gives 6283.19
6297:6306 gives 6303.48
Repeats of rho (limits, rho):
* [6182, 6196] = 1.63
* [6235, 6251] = 1.68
